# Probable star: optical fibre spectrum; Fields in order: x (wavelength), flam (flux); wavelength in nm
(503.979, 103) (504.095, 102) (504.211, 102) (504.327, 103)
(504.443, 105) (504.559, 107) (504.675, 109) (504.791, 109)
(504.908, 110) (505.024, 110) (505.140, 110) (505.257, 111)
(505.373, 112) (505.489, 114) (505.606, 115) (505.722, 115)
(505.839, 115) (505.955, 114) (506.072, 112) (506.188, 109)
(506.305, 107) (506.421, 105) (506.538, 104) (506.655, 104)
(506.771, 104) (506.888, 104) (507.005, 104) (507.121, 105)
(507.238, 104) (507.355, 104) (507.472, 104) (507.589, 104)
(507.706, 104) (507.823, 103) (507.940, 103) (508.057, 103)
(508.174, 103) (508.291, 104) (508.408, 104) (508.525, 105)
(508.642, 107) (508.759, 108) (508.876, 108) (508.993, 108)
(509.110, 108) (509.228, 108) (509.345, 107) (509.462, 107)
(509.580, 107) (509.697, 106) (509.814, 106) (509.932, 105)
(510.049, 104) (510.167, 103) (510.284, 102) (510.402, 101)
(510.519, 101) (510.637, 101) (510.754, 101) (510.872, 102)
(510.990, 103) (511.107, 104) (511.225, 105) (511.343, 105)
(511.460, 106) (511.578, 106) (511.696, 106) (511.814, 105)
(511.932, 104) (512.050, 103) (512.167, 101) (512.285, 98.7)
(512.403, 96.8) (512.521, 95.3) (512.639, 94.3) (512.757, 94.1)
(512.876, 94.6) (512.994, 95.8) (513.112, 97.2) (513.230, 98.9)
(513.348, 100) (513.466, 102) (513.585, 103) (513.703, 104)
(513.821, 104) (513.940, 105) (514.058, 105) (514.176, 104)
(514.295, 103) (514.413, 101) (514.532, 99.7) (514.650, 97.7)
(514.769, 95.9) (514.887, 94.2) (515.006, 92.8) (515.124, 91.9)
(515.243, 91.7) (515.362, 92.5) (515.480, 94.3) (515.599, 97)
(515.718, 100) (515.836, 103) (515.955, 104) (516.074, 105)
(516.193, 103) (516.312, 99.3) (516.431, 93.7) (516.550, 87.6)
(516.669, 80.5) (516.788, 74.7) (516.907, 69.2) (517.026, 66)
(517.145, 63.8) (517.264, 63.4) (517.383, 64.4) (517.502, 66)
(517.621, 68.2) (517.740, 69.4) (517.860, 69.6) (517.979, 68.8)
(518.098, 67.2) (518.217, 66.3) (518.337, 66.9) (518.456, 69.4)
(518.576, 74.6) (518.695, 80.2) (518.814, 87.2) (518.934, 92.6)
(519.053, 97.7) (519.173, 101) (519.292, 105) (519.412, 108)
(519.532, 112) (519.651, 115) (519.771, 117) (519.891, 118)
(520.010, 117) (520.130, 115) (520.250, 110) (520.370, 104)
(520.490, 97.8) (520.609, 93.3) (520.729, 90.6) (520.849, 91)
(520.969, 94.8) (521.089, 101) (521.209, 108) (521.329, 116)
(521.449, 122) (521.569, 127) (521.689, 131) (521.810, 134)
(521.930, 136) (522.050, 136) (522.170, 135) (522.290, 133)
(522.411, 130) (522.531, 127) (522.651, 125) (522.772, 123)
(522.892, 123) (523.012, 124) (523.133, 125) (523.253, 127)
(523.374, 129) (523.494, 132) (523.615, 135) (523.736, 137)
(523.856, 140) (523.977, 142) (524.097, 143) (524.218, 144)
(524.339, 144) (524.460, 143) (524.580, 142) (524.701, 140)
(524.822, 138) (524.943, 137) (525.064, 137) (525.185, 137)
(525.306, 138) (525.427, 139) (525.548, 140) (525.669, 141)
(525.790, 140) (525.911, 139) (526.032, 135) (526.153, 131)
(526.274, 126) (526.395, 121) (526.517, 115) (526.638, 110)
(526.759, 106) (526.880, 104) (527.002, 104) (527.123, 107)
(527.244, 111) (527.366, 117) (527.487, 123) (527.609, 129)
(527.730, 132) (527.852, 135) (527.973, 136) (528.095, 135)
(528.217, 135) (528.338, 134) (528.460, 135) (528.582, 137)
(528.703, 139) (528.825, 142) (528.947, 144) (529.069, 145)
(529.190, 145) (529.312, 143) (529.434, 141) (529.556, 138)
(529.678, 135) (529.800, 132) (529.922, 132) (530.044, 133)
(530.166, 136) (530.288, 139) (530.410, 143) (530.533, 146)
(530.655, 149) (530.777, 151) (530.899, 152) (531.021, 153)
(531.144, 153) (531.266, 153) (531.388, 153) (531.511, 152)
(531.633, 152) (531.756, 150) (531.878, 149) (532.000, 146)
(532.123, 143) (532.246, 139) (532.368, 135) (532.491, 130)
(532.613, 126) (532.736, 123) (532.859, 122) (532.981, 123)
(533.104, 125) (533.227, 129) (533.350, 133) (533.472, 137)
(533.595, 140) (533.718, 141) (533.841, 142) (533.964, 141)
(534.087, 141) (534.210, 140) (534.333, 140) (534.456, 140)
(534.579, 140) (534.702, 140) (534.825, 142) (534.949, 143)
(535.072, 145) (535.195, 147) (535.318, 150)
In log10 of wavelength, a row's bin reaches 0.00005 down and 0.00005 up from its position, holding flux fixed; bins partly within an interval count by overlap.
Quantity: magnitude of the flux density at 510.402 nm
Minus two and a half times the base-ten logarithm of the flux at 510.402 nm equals -5.01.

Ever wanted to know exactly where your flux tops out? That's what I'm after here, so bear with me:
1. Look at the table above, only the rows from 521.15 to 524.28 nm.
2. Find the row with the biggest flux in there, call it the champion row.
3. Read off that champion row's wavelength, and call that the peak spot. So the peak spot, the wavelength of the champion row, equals 524.218 nm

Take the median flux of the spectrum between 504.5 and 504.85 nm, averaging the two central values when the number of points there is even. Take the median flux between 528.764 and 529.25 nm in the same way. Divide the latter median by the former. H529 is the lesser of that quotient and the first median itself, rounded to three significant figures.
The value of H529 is 1.33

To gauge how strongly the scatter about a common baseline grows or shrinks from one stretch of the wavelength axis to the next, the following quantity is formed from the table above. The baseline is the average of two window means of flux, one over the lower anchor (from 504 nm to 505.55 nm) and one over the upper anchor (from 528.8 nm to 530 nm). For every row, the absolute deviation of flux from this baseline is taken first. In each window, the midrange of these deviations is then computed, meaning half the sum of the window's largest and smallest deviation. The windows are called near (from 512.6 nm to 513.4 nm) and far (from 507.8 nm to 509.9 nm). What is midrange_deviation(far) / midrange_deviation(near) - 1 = -0.32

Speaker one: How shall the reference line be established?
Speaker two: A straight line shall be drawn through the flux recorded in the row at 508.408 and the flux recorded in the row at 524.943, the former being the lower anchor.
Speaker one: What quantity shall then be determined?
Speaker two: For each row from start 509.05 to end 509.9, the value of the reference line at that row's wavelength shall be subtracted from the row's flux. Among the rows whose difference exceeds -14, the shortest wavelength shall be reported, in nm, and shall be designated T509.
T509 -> 509.110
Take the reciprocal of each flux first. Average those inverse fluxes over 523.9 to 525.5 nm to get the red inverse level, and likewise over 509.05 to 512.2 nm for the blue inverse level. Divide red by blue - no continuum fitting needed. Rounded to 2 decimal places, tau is 0.74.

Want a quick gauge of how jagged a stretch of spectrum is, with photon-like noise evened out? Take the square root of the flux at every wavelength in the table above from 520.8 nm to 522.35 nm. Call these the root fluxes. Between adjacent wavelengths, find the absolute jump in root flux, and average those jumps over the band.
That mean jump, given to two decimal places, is 0.19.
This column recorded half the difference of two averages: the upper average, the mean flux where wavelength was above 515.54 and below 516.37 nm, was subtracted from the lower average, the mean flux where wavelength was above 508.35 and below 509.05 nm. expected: 3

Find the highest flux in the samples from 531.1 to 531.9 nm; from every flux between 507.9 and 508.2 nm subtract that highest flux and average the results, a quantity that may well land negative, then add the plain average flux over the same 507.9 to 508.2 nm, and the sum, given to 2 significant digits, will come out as 53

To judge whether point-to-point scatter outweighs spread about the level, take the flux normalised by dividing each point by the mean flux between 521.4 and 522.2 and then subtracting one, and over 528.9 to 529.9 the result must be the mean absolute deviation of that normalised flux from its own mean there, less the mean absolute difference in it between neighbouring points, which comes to 0.015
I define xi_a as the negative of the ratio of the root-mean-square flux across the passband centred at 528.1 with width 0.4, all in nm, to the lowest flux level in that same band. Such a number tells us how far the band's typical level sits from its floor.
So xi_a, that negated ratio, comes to -1.00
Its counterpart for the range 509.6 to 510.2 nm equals -1.02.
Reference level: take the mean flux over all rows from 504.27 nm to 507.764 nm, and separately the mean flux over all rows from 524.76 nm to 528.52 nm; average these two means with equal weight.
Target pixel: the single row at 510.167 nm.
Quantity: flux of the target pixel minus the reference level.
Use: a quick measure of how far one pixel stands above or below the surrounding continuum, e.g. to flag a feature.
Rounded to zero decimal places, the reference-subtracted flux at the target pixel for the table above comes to -15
